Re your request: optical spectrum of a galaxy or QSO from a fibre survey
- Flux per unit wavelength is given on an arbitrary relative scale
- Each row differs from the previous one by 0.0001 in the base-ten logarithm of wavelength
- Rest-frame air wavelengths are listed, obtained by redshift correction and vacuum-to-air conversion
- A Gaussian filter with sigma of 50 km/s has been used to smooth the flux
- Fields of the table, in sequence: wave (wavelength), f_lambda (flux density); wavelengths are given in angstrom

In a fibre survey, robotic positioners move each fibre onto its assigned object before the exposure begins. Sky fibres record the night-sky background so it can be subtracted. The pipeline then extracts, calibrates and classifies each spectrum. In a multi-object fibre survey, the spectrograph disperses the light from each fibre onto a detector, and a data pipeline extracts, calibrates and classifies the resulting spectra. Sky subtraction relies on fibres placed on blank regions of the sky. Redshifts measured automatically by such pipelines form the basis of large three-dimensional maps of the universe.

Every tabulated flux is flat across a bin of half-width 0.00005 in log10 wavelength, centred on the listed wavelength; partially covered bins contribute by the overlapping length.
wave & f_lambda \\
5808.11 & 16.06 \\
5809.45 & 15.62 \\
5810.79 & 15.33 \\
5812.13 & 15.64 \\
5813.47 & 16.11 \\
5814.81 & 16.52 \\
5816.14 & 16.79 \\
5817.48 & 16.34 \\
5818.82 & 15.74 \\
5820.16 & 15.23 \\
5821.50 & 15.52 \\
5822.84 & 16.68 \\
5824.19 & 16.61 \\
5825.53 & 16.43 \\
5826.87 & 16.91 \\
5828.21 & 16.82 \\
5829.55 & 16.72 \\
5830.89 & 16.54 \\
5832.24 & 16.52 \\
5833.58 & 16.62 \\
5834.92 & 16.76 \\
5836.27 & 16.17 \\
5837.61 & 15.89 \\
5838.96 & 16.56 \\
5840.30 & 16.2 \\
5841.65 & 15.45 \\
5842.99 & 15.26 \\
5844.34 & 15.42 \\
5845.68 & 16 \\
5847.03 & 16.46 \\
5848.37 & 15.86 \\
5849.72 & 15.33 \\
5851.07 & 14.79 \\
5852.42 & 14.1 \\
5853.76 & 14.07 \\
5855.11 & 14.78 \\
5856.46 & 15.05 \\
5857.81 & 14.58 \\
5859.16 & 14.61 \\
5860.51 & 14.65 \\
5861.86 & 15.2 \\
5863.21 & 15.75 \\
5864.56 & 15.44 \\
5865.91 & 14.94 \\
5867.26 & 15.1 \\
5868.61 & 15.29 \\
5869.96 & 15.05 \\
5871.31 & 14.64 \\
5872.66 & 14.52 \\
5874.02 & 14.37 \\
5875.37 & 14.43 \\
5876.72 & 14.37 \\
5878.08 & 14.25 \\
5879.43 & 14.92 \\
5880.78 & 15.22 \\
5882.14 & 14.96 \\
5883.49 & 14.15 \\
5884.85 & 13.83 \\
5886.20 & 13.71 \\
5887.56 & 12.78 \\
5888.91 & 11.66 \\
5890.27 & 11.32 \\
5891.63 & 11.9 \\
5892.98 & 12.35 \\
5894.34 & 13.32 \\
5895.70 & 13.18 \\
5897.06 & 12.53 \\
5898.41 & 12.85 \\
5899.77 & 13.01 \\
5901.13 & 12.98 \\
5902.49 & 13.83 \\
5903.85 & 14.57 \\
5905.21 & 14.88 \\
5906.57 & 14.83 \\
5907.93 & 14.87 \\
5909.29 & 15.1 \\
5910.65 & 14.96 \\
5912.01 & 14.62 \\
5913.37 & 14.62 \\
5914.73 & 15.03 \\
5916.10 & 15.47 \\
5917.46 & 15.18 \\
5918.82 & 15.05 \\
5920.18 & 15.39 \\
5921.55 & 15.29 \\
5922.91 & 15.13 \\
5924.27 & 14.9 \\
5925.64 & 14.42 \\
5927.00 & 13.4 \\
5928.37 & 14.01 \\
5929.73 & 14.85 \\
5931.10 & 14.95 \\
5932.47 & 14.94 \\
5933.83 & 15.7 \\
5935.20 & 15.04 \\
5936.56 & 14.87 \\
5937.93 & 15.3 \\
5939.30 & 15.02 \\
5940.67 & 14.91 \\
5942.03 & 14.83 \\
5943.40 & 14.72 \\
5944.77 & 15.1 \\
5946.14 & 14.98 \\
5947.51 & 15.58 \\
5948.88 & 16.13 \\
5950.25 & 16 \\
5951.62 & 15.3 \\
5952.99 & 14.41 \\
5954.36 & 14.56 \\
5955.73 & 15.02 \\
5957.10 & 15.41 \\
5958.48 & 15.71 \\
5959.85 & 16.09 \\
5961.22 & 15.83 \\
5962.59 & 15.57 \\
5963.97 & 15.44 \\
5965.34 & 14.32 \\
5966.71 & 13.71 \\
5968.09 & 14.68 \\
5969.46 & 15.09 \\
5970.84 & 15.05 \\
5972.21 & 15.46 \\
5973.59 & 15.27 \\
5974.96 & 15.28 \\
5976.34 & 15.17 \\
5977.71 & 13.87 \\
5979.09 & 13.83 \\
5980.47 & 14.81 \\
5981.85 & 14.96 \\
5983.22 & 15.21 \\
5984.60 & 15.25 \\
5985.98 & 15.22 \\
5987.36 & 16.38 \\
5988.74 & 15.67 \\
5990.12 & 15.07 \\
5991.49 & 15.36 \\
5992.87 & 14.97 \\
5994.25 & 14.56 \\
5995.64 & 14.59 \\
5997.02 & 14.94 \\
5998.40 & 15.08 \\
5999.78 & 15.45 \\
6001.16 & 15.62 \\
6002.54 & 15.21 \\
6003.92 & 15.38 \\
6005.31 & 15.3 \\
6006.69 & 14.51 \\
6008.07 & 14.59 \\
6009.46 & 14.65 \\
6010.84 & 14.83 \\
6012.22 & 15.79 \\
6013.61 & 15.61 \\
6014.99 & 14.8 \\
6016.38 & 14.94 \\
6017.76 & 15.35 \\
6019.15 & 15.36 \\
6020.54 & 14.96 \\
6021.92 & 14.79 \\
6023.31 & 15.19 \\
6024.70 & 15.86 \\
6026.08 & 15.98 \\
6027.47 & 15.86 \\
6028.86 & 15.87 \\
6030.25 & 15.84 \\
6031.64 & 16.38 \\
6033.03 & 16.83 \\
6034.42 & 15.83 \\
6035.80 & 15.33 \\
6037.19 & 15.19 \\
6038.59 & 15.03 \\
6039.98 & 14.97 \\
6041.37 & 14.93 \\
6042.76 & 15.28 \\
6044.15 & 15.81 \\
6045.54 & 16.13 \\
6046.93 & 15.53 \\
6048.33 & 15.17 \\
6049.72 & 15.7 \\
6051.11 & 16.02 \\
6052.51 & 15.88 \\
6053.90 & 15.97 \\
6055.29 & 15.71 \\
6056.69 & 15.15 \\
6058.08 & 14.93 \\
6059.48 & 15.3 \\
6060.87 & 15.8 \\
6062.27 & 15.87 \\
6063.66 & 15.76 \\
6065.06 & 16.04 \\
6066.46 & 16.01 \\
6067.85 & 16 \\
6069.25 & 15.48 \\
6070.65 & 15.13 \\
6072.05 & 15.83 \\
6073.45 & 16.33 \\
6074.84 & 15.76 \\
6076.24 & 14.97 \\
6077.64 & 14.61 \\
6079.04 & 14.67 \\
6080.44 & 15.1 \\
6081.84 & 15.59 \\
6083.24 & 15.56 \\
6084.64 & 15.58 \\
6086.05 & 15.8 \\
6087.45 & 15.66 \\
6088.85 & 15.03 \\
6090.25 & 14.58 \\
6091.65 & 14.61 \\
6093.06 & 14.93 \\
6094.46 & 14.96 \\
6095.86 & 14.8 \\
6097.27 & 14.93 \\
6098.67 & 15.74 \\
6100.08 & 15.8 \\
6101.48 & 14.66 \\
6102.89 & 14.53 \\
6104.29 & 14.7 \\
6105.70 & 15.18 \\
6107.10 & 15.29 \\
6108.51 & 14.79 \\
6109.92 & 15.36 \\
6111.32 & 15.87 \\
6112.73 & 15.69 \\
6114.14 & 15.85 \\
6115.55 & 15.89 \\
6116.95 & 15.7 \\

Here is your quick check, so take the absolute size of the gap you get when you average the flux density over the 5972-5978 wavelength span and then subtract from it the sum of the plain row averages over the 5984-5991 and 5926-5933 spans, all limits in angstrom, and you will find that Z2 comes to 14.9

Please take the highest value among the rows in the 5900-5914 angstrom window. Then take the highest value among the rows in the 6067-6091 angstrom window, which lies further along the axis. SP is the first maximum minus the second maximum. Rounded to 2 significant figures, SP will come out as -1.2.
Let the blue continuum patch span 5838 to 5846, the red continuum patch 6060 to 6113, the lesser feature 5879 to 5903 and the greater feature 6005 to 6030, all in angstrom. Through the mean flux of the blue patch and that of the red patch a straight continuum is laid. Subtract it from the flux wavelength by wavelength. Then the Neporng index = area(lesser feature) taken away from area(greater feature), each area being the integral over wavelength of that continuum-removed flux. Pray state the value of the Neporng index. 54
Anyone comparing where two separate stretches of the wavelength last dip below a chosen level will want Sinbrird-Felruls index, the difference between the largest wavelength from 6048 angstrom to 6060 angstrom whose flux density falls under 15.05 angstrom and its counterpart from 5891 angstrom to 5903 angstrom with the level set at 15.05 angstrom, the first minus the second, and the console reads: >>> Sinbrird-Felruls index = 155.6 angstrom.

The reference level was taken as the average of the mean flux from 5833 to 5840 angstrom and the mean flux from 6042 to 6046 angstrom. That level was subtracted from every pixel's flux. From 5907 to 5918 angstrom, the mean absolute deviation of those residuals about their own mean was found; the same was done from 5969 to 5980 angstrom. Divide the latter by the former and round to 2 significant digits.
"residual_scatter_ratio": 2.4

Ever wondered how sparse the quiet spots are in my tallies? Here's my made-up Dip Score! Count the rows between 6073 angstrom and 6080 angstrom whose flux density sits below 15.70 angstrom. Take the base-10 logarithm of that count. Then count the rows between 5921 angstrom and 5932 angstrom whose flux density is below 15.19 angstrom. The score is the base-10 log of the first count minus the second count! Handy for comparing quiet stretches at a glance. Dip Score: -7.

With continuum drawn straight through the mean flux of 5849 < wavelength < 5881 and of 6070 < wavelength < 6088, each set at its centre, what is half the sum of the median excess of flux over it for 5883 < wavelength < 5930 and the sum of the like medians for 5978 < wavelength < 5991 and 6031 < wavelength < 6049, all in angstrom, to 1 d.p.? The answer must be -0.2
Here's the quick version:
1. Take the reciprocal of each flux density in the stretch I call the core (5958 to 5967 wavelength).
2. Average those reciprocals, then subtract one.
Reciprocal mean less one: -0.934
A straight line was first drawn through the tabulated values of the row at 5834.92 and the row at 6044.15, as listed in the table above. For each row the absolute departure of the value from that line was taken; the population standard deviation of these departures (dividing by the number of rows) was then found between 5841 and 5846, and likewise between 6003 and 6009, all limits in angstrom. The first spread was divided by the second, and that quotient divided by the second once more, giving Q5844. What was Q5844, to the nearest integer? 2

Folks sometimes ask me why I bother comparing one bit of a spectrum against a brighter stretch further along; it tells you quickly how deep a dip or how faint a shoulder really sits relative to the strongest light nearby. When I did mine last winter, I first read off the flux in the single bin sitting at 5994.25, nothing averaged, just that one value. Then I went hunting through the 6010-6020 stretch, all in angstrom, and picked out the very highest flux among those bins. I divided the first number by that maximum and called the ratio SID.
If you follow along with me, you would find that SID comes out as 0.922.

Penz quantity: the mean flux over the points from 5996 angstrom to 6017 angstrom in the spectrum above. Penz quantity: 15.1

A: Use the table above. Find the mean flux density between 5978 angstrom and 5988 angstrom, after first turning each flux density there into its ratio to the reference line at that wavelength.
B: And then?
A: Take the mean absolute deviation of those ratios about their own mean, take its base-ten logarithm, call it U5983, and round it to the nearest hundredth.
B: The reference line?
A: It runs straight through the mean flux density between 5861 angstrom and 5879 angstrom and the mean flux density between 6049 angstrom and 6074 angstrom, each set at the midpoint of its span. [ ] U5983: -1.51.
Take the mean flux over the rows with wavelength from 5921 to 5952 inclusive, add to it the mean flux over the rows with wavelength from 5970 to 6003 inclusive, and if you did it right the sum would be 30.1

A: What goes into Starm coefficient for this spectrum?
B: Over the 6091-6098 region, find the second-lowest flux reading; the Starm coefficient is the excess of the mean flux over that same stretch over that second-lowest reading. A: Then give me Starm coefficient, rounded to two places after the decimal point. 0.05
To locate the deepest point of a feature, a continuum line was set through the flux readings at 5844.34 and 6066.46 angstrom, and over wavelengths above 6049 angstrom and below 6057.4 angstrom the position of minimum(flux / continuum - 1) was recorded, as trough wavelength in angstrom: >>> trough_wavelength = 6056.69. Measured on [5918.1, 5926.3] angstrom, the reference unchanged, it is 5925.64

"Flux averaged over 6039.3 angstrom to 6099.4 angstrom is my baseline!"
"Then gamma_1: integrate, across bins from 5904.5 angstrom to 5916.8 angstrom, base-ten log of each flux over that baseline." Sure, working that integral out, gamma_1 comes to -0.18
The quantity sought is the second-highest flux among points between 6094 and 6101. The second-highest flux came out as 15.74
